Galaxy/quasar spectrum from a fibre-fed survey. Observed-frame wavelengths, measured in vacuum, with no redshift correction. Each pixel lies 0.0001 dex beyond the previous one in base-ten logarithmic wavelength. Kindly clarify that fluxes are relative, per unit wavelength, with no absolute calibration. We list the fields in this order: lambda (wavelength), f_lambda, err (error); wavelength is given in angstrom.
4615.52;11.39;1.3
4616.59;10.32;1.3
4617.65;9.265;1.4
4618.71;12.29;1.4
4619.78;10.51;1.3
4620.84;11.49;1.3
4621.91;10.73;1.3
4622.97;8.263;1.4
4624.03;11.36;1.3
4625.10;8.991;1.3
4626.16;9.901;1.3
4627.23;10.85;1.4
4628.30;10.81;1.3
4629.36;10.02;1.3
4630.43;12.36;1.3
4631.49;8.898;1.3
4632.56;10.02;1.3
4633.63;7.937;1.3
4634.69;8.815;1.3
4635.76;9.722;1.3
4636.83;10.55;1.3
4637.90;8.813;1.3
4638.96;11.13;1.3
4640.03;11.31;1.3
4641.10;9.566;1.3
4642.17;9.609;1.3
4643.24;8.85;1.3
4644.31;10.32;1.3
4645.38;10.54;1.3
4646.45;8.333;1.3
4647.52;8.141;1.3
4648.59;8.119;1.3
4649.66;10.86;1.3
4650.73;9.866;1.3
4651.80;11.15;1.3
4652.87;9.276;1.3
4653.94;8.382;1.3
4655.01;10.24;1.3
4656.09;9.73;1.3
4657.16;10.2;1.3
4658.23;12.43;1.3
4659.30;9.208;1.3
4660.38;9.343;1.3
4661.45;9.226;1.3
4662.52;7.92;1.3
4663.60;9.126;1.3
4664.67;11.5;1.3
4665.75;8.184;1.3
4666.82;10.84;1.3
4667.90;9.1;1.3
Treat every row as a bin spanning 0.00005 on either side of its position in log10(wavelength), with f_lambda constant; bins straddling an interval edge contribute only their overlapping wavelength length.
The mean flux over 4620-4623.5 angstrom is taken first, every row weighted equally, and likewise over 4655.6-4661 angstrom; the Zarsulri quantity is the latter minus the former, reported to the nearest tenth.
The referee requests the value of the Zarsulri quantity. 0.0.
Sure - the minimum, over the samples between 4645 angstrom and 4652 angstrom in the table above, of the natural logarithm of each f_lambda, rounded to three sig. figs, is 2.09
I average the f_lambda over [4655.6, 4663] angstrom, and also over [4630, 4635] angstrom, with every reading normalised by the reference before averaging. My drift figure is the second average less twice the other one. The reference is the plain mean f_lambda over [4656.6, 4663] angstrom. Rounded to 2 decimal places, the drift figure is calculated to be -1.01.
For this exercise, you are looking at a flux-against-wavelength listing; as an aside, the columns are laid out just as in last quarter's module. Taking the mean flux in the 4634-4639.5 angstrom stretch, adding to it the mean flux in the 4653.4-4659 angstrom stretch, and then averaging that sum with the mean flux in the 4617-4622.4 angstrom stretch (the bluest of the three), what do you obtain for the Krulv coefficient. 15.4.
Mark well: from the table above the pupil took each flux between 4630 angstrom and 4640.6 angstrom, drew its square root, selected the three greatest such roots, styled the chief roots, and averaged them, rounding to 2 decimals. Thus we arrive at 3.40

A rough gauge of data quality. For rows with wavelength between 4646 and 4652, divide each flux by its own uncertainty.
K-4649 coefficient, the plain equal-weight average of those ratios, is 7.2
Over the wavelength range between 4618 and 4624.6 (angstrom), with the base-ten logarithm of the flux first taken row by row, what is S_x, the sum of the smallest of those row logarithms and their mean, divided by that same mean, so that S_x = 1.89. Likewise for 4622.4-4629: 1.92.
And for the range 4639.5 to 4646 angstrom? 1.95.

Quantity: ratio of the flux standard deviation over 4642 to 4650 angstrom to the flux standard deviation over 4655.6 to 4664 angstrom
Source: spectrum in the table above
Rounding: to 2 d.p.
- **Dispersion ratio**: 0.87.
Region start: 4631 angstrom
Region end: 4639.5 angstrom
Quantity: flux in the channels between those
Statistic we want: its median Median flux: 9.3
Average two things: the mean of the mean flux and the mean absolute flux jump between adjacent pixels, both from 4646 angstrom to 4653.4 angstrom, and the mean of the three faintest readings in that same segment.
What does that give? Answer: 6.7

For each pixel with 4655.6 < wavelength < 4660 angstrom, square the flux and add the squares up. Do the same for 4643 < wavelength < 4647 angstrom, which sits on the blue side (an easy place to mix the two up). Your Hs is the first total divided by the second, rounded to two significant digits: 1.2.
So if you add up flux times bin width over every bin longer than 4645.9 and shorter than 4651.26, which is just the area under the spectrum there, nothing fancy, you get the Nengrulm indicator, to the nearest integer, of 49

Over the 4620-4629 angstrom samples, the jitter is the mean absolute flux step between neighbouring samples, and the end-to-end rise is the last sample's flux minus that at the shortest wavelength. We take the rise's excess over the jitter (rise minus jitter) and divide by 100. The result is -0.022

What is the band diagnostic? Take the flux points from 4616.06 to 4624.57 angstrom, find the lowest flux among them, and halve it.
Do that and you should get 4.13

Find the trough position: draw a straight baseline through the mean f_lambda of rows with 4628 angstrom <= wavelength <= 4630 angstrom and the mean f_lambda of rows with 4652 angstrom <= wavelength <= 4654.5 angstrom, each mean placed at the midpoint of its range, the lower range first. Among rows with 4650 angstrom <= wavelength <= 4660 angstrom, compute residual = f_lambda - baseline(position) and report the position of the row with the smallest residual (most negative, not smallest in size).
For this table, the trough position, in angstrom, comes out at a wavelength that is 4653.94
